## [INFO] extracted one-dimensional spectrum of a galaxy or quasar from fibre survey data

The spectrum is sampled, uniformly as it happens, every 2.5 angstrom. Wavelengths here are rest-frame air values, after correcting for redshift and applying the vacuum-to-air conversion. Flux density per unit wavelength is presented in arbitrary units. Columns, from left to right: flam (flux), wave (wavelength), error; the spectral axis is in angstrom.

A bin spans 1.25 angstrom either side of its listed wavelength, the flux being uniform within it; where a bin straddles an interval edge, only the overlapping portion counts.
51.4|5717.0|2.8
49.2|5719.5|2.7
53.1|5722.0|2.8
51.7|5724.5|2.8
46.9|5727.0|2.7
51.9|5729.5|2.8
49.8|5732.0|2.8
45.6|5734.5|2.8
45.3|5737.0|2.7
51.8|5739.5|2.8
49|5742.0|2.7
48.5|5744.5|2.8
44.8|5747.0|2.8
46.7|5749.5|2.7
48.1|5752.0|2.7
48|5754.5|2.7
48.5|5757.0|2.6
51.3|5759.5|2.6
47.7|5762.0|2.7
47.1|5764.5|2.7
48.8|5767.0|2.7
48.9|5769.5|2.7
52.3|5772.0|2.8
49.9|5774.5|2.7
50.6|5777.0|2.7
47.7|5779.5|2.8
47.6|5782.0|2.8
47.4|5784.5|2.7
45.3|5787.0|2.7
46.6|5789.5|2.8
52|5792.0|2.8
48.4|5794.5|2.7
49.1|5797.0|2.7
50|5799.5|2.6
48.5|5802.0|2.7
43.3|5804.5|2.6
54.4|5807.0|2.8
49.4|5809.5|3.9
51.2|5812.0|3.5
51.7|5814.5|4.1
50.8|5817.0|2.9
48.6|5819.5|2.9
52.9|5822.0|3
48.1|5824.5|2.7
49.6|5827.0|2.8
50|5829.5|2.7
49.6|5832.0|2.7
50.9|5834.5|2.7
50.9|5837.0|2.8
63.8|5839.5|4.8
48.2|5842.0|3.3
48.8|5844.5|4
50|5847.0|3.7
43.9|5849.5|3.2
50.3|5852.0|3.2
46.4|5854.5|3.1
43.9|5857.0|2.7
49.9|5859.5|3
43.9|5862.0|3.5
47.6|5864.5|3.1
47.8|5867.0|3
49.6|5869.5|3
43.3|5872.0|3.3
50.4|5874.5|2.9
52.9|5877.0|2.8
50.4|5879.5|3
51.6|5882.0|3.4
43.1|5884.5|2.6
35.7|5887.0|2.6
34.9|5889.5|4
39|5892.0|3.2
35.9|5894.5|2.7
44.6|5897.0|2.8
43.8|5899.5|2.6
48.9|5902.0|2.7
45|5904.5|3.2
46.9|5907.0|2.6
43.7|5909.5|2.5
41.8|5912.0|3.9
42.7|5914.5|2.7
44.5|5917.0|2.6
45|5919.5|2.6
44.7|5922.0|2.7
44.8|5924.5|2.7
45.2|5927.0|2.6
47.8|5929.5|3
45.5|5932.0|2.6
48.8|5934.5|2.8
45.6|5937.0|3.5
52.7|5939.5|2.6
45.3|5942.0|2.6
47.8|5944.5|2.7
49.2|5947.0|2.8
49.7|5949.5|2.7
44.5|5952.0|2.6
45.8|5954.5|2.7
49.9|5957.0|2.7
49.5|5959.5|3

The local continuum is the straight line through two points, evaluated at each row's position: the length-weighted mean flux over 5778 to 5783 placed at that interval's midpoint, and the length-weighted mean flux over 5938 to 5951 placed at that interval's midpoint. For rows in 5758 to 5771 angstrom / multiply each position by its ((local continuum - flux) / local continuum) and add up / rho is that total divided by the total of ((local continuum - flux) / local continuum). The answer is 5762.7 angstrom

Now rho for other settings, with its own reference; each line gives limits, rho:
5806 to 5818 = 5811.3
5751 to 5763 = 5758.1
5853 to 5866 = 5858.9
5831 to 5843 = 5838.1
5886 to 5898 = 5891.1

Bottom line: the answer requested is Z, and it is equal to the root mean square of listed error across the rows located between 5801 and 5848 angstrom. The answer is 3.25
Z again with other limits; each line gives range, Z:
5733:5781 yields 2.72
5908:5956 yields 2.80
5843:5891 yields 3.19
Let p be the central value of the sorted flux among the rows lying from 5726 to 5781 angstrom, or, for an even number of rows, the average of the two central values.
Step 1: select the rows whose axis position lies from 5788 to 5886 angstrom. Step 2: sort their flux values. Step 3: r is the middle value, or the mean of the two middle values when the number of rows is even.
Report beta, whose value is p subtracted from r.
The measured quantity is 1.1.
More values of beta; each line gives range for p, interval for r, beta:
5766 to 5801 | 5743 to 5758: -0.8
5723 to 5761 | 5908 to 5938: -3.6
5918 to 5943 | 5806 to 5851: 4.6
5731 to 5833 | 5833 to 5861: 1.1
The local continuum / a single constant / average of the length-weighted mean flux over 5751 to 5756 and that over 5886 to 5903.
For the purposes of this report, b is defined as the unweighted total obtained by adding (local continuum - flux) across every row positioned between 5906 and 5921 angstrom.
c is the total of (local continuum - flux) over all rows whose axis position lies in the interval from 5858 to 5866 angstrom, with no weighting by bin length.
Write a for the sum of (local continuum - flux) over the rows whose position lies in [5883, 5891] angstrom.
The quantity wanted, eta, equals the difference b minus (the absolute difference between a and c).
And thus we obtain -27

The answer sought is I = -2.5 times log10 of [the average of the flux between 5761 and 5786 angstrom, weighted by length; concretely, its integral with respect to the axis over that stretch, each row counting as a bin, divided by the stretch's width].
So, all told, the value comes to -4.221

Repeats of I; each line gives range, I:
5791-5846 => -4.257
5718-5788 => -4.219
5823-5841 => -4.286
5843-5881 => -4.202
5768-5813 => -4.226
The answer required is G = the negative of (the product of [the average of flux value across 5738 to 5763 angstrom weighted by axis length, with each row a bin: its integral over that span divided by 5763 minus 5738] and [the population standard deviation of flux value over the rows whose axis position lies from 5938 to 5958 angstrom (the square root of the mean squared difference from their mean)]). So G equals -126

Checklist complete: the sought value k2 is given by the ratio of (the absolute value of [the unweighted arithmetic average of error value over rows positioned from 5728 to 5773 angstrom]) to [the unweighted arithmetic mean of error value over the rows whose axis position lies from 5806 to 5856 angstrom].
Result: 0.84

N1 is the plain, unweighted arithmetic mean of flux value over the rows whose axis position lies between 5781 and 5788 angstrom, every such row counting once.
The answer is 46.8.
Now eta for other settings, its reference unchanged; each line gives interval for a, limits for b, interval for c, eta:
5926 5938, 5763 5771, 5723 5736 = -25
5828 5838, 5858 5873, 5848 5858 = -34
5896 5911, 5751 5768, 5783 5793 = -37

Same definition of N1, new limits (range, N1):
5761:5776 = 49.1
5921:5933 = 45.6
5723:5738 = 48.5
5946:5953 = 47.8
